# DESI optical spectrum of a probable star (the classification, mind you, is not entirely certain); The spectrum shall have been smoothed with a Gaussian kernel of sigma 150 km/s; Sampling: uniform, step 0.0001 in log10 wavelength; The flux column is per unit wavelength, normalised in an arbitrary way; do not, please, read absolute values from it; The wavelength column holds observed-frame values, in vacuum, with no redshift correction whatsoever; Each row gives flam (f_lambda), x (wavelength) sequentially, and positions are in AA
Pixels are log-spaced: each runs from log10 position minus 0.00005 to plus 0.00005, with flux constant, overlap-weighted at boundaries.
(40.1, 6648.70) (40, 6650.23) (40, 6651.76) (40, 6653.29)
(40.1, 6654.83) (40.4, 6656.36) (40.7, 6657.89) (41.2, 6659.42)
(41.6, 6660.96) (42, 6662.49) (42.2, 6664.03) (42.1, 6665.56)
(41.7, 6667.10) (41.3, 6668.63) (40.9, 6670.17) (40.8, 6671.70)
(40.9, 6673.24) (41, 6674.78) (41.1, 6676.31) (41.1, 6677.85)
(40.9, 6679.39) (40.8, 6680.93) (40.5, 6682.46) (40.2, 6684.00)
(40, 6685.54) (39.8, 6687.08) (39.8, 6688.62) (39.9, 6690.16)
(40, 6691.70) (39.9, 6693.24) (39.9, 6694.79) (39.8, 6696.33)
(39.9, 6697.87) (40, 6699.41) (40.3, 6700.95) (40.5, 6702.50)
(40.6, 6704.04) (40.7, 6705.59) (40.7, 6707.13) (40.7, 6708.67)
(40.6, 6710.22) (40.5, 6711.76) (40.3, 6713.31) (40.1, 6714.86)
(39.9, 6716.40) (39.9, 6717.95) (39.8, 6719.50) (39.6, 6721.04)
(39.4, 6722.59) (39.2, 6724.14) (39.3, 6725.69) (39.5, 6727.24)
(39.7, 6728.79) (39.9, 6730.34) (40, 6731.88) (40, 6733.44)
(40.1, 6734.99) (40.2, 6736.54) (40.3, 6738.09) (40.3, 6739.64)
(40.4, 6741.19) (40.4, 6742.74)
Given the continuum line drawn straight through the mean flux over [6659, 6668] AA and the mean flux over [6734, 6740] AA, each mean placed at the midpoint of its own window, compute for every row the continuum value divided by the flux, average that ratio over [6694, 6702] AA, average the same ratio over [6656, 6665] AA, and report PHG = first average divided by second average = 1.01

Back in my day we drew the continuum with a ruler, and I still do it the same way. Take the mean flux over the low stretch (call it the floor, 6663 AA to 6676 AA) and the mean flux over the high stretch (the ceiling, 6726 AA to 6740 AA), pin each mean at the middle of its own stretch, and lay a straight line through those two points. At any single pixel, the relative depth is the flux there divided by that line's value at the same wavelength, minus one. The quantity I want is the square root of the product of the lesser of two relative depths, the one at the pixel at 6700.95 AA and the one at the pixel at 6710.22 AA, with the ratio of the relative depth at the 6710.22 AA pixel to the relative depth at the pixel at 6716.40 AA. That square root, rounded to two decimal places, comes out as 0.05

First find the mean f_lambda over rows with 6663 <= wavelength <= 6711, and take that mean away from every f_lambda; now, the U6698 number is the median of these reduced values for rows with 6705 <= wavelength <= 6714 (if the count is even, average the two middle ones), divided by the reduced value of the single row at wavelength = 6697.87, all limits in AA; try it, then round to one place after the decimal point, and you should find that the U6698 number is -0.1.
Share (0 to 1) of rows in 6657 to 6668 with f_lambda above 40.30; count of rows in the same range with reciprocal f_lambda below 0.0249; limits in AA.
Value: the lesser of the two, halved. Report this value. 0.50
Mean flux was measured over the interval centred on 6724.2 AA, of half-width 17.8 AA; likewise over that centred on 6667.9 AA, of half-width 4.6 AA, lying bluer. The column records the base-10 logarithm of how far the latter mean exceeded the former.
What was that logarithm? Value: 0.17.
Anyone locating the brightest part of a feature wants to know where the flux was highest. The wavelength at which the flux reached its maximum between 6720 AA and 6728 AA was 6721.04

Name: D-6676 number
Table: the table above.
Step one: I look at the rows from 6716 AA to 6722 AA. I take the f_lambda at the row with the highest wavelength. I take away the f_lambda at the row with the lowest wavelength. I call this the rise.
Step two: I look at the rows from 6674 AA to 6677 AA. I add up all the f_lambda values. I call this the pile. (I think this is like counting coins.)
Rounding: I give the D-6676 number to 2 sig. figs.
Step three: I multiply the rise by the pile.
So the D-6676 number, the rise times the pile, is -25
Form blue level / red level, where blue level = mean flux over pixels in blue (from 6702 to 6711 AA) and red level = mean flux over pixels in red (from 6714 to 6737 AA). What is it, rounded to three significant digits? 1.02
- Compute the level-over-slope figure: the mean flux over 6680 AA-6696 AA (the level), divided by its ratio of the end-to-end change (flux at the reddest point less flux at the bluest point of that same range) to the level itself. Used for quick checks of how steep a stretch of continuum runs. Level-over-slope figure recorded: -1785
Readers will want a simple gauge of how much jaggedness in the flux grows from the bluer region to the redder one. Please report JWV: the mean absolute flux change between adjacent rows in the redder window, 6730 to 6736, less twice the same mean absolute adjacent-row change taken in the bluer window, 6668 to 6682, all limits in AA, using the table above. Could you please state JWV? -0.21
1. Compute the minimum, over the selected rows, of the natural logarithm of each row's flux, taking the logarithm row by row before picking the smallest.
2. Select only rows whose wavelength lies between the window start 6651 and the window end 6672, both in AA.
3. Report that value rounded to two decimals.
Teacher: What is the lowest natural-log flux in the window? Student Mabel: 3.69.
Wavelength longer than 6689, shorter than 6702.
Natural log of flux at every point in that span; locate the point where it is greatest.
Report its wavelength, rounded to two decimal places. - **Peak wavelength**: 6700.95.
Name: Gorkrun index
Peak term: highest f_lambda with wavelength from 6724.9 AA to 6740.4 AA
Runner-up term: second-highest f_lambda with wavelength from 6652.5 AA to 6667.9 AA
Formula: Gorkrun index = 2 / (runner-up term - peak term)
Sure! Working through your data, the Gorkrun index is 1.1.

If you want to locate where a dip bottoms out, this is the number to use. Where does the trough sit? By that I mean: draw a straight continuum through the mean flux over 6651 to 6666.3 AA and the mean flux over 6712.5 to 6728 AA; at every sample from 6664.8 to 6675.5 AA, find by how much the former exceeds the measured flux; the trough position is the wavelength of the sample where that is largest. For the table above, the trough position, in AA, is 6671.70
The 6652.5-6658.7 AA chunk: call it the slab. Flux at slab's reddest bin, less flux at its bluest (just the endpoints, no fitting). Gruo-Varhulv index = 0.7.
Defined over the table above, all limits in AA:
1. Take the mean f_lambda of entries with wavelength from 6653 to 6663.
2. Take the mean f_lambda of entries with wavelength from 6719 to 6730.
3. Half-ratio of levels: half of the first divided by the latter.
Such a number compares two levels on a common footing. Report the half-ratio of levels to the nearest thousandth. 0.517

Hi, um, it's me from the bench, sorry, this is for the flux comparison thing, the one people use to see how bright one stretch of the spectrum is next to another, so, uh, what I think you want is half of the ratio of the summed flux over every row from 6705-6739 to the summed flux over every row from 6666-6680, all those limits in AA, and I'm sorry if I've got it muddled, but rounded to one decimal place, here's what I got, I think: 1.2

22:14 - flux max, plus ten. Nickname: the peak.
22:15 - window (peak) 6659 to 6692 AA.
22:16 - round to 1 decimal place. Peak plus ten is 52.2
